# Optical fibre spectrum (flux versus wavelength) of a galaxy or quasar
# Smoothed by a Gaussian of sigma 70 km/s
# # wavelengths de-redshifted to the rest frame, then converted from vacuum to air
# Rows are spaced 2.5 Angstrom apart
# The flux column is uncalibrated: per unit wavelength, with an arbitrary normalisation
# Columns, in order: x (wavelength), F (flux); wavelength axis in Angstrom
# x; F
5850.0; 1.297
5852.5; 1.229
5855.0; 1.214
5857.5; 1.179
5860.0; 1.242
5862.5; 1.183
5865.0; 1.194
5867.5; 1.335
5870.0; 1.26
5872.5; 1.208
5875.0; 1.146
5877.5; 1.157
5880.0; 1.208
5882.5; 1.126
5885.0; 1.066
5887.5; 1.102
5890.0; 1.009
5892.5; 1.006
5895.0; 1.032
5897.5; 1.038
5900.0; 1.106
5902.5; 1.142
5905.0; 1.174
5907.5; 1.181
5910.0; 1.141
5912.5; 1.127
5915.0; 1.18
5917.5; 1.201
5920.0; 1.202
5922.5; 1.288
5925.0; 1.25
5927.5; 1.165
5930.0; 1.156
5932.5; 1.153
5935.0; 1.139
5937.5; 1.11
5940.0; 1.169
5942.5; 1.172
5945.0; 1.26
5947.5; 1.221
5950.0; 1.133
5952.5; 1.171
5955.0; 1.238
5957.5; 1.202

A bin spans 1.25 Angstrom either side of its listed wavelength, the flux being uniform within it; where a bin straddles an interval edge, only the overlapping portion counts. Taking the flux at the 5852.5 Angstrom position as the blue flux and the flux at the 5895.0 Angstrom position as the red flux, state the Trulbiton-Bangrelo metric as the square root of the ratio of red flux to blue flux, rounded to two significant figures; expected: 0.92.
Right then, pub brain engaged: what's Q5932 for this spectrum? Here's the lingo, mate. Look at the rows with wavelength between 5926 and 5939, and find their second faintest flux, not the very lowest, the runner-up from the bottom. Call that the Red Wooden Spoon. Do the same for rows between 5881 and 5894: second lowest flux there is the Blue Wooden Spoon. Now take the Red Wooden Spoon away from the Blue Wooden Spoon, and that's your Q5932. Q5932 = -0.13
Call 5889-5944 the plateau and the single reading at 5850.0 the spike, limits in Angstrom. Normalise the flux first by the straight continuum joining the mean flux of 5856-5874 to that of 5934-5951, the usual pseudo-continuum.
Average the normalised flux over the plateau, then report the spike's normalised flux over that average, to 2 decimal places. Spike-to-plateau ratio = 1.09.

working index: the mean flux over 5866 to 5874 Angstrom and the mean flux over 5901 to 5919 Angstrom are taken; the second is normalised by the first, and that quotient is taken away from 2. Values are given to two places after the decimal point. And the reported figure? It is 1.08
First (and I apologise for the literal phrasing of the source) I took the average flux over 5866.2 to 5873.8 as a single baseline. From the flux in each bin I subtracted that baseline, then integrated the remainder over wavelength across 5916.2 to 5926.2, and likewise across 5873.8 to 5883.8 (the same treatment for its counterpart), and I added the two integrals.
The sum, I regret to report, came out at -1.4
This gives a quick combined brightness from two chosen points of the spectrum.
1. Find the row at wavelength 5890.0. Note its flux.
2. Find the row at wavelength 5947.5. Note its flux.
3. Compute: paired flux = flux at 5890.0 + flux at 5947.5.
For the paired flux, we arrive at 2.23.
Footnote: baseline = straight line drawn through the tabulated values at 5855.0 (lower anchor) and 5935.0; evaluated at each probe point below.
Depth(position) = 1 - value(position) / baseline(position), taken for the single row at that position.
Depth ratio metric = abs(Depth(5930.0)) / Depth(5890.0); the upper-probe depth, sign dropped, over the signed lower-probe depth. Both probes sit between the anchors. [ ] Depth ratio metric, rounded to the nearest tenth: 0.1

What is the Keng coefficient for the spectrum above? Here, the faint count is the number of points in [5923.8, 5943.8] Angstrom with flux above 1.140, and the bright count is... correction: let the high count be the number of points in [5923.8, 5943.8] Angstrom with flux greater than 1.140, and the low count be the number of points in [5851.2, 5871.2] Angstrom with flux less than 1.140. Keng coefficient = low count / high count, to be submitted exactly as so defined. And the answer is 0.0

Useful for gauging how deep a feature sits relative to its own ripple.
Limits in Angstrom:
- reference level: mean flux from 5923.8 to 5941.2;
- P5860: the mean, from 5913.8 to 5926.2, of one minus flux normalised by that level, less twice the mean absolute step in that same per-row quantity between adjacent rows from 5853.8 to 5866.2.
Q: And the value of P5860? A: -0.125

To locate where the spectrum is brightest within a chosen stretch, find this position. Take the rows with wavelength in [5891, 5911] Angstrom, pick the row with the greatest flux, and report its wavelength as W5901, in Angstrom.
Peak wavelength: 5907.5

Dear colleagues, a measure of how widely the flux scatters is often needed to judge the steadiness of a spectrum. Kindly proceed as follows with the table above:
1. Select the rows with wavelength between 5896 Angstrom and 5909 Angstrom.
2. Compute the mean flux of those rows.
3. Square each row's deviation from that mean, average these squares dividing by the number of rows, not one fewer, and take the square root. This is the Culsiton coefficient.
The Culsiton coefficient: 0.052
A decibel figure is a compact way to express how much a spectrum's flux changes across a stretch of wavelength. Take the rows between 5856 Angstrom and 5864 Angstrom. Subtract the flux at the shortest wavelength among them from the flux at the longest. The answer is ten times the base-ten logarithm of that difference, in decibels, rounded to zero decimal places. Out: -24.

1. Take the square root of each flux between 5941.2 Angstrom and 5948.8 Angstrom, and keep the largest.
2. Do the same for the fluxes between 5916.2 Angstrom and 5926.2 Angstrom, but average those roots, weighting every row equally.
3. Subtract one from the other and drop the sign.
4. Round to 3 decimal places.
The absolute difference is 0.011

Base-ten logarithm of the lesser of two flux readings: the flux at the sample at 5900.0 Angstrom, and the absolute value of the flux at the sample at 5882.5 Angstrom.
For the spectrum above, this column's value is 0.044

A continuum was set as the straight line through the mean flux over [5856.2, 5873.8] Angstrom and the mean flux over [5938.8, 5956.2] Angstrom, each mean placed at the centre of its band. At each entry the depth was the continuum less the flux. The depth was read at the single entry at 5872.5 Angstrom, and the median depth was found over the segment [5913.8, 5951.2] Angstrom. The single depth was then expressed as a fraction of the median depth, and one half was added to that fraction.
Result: 1.1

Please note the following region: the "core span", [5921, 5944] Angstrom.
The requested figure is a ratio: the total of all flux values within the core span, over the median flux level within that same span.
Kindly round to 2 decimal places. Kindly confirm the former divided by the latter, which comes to 9.10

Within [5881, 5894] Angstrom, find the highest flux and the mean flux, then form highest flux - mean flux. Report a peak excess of 0.06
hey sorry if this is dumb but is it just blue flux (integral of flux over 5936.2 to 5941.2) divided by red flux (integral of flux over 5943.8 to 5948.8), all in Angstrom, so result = 0.919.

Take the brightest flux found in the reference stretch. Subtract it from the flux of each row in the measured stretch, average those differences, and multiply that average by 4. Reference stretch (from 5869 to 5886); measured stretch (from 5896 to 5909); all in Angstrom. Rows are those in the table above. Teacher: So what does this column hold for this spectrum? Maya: -0.53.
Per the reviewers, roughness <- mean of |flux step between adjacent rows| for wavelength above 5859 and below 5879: 0.059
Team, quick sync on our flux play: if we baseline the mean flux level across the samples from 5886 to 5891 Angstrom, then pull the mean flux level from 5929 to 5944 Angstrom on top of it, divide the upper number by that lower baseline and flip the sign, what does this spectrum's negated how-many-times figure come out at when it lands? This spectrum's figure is -1.09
